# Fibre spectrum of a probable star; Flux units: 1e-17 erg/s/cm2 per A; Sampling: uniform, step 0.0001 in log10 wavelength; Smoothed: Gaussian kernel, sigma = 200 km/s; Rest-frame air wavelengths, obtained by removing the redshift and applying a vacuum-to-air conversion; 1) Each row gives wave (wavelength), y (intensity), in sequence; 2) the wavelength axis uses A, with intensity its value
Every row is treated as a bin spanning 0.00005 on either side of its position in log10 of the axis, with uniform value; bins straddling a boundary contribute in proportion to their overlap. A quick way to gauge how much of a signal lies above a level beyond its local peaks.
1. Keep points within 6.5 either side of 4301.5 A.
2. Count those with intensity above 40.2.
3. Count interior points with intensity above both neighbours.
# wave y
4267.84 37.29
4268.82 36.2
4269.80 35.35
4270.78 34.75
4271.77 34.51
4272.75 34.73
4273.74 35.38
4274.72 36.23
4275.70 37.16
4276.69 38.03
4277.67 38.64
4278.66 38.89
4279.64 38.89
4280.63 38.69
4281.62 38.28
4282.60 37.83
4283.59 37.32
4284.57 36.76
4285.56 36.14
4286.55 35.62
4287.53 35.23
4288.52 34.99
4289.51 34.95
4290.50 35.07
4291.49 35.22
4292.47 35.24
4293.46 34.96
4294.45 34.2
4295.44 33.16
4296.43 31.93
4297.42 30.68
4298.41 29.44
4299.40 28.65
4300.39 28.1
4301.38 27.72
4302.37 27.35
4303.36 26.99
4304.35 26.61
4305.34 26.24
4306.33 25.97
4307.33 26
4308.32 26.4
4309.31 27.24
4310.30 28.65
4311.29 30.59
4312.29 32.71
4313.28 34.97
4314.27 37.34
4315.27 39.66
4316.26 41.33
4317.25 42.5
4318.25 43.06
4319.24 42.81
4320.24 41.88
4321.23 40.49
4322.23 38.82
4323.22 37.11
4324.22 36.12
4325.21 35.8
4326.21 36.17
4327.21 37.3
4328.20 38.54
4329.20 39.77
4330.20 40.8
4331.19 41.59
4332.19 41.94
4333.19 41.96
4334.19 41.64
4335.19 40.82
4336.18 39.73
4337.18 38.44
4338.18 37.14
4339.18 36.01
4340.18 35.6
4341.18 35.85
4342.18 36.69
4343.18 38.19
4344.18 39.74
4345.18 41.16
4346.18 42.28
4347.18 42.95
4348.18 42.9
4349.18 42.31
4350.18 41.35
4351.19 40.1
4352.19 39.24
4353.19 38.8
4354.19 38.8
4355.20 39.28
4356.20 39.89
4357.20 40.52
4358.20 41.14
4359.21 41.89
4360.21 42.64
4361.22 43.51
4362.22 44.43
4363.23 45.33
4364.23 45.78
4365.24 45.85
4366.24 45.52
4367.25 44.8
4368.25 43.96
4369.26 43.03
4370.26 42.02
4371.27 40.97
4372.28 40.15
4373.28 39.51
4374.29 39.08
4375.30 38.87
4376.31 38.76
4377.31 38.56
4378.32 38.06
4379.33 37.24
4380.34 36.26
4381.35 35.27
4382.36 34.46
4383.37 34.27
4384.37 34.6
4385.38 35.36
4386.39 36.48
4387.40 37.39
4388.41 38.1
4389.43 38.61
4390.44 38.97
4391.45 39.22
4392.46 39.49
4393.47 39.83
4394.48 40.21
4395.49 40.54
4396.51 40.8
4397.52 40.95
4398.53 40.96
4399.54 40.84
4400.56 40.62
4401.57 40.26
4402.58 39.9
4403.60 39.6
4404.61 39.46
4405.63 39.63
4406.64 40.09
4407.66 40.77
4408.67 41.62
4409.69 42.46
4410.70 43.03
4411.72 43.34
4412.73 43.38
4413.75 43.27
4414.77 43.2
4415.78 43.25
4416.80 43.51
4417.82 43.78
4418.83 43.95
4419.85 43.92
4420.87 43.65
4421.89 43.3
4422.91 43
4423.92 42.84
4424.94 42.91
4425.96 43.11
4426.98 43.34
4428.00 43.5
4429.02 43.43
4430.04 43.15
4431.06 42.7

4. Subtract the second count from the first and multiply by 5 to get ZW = 0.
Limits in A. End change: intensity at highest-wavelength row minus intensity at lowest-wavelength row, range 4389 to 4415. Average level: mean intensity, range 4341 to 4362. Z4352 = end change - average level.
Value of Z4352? -36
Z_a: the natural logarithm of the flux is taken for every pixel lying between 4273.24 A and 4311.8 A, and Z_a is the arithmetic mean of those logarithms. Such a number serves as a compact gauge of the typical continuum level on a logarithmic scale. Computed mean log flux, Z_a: 3.49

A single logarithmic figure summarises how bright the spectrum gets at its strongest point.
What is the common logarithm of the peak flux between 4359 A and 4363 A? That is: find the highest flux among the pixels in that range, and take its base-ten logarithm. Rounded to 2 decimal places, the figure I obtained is 1.65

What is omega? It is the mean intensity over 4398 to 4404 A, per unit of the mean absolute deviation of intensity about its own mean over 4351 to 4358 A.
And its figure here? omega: 72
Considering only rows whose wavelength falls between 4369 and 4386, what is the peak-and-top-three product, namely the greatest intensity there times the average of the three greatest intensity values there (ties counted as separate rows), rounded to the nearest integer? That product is 1808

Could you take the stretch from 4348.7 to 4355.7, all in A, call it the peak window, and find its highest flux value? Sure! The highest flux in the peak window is 42.31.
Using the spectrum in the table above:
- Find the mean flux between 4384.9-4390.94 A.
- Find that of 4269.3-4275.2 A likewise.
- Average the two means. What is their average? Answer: 36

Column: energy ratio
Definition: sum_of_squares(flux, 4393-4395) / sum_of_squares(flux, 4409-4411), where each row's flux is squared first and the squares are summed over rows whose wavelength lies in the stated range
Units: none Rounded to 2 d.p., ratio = 0.88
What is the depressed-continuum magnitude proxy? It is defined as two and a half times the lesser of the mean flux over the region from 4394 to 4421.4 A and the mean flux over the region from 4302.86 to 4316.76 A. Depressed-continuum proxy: 77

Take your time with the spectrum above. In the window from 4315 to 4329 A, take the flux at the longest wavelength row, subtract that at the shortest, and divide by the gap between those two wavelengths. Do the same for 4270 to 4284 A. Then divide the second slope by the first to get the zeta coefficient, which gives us -2.3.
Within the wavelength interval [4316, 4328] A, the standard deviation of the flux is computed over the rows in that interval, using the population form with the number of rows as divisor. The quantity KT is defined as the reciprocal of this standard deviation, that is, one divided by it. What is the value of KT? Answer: 0.37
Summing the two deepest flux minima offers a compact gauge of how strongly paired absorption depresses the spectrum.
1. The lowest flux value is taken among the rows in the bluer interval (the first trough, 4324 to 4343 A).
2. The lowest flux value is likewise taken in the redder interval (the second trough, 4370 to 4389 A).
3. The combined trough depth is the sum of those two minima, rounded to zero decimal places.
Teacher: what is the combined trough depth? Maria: 70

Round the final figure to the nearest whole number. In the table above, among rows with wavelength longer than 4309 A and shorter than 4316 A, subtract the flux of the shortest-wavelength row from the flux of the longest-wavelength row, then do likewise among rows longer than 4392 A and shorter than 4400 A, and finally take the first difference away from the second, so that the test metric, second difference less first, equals -11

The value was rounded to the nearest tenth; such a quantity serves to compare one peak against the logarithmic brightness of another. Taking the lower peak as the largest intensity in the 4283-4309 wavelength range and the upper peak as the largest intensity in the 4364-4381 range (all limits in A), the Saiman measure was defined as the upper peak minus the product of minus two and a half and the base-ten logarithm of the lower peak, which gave 49.8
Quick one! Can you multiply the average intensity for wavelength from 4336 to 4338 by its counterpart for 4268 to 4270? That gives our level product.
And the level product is 1398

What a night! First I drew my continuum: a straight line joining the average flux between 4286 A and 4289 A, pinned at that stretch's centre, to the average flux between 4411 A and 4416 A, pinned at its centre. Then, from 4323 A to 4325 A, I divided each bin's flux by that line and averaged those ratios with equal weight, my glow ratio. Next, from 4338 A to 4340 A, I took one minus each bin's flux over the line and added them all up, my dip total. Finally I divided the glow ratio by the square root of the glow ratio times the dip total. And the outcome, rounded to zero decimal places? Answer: 3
